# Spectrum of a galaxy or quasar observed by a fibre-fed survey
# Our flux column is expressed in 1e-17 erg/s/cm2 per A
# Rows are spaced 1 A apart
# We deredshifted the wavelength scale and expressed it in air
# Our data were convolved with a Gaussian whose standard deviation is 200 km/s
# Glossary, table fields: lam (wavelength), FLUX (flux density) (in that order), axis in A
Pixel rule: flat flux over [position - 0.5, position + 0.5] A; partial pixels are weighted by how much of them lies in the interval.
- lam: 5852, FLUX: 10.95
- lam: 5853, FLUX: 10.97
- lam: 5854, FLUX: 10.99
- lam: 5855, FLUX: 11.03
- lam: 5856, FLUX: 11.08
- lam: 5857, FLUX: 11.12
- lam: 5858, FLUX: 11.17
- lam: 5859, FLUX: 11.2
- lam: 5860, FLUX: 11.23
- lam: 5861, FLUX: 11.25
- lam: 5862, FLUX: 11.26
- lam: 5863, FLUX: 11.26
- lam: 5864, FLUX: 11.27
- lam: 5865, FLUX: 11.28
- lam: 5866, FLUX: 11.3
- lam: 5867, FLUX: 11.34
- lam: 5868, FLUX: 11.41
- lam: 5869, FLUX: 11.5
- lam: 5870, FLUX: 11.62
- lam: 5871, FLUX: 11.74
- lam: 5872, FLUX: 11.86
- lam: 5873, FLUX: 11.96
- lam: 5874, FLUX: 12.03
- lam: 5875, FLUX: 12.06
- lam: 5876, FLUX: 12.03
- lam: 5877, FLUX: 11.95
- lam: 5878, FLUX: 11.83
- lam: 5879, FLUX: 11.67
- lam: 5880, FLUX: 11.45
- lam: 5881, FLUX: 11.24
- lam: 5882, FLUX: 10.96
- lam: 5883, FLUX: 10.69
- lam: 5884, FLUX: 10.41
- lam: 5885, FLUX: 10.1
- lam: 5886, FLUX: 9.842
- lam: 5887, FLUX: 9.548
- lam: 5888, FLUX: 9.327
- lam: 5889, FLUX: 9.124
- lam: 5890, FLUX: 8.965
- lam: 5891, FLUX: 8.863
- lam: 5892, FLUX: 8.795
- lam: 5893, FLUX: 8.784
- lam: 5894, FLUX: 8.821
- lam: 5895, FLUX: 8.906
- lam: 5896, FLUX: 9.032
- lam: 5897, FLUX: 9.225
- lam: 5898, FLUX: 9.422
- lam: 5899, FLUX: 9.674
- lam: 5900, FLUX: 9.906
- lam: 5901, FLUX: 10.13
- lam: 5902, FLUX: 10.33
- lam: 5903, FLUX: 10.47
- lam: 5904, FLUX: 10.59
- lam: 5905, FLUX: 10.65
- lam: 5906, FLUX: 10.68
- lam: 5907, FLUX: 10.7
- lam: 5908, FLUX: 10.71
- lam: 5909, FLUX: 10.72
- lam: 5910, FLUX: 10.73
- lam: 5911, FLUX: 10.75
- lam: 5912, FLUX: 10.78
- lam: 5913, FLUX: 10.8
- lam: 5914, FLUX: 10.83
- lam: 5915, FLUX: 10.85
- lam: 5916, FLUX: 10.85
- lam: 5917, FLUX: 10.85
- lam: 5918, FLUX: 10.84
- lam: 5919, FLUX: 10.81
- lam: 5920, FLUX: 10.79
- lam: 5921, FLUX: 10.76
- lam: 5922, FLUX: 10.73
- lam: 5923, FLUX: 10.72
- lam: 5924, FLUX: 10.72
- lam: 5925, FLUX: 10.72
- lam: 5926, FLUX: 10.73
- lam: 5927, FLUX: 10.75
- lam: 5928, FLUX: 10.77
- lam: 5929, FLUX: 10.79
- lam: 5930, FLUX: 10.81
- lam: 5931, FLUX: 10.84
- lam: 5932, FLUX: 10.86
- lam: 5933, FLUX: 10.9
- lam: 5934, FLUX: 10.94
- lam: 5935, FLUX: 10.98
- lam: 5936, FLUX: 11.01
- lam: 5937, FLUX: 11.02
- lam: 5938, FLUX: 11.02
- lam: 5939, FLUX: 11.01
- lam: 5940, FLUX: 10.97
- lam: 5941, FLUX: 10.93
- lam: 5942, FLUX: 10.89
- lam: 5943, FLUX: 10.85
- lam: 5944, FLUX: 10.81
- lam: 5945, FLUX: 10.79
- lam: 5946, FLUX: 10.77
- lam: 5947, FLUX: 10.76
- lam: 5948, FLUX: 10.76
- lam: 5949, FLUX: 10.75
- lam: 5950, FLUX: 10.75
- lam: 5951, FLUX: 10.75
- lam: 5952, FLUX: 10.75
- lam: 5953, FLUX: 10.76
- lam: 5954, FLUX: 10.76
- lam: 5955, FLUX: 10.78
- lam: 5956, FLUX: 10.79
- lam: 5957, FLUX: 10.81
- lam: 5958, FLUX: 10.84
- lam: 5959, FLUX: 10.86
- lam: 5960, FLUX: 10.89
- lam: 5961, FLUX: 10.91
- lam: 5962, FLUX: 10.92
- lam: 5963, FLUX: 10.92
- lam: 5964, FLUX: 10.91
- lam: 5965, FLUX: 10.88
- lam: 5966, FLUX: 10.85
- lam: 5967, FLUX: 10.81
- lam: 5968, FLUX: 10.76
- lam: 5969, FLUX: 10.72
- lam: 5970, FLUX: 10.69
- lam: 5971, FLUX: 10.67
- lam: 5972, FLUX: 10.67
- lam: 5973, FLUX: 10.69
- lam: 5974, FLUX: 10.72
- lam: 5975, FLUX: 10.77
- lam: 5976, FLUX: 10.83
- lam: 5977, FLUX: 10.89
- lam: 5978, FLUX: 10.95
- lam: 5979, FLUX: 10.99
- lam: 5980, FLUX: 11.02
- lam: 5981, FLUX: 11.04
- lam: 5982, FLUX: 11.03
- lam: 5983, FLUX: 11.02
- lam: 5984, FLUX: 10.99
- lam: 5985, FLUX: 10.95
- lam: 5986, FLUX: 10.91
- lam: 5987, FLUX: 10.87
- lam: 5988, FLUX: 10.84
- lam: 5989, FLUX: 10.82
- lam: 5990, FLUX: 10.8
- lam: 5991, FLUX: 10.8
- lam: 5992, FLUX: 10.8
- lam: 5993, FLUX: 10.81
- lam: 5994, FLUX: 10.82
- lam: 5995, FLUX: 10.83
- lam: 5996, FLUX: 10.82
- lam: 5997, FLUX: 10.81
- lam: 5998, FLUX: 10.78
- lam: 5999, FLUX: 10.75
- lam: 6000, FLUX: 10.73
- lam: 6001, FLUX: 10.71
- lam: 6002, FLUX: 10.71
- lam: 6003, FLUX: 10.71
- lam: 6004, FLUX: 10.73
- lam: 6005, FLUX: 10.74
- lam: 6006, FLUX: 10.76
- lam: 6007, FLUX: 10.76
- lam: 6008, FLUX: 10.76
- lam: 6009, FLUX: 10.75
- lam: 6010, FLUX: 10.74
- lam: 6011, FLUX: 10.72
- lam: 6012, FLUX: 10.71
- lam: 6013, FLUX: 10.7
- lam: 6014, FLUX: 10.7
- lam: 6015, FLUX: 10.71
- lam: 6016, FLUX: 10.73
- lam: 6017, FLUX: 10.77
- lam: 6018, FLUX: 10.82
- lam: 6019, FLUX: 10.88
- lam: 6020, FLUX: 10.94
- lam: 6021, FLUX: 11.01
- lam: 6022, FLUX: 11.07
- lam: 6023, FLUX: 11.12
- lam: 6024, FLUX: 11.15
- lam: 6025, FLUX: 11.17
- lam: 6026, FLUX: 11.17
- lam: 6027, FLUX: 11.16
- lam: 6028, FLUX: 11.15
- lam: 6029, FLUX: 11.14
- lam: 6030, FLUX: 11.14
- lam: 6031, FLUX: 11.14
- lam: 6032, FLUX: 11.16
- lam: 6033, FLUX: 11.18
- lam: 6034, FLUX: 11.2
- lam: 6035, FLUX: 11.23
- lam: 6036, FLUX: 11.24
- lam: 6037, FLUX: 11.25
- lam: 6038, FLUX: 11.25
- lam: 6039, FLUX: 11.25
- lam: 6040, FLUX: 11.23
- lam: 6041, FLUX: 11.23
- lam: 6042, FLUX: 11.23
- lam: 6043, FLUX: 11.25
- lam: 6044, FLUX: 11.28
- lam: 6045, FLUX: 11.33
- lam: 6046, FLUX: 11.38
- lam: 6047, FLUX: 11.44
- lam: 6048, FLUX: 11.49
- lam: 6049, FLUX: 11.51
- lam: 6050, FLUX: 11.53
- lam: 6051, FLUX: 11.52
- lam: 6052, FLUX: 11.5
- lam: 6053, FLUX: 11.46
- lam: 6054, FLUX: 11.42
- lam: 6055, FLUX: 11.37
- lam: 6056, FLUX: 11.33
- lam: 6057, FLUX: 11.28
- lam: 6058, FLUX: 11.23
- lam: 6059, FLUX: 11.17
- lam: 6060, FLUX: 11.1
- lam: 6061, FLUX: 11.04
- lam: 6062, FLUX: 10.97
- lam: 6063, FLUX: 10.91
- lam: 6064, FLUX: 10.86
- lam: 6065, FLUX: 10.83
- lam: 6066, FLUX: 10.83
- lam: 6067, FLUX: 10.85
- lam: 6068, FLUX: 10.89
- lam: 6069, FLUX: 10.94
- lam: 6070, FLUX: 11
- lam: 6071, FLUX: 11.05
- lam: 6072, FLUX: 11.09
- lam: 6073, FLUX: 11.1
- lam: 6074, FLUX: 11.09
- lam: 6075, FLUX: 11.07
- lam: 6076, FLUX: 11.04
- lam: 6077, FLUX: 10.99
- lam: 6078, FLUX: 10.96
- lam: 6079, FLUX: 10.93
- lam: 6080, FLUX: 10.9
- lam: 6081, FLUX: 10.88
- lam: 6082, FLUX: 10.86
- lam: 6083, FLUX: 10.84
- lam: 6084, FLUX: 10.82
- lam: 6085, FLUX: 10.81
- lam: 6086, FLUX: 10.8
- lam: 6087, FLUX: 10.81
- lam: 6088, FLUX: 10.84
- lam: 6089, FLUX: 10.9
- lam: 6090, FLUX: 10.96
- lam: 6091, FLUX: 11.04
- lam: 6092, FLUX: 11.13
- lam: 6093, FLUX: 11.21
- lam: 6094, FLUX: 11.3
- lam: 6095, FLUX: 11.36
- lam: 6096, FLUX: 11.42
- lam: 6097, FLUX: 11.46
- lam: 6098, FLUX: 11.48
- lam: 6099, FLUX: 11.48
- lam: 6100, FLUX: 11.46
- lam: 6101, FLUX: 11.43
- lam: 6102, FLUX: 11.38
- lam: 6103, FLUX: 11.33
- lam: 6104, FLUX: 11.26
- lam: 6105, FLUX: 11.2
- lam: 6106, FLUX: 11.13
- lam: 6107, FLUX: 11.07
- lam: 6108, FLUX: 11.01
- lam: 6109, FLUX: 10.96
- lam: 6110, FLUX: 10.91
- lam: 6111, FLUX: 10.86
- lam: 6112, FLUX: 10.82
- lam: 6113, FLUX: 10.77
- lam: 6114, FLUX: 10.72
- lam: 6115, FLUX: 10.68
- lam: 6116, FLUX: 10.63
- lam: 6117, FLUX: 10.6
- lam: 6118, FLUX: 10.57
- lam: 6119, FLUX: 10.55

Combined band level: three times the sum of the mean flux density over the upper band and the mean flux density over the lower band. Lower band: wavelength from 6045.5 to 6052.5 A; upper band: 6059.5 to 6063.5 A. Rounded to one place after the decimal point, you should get 67.5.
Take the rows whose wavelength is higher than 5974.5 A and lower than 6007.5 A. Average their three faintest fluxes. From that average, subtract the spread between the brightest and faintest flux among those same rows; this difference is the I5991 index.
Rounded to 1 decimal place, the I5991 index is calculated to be 10.4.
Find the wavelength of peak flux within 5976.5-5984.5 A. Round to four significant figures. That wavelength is 5981 A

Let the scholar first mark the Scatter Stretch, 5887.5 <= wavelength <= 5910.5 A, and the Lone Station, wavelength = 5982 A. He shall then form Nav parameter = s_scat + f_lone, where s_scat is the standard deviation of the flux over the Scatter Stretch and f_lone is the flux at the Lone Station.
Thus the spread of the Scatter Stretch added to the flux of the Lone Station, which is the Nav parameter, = 11.8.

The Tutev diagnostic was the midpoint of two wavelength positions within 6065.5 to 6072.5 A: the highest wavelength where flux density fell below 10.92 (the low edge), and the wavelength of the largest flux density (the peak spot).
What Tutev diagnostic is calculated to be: 6070.0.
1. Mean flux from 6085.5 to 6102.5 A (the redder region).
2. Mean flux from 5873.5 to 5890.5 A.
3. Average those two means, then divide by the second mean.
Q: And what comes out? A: 1.02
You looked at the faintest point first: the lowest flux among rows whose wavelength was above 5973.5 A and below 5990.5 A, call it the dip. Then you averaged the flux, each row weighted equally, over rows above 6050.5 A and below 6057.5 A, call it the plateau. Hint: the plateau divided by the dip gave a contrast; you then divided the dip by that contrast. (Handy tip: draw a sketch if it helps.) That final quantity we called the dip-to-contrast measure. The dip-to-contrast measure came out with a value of 10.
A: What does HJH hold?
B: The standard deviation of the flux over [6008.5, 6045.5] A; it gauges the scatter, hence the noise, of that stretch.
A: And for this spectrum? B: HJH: 0.21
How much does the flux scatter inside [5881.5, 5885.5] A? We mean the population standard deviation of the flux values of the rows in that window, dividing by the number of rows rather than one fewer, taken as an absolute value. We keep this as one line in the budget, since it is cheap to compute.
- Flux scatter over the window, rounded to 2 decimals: 0.32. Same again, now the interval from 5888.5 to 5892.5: 0.12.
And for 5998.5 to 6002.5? 0.02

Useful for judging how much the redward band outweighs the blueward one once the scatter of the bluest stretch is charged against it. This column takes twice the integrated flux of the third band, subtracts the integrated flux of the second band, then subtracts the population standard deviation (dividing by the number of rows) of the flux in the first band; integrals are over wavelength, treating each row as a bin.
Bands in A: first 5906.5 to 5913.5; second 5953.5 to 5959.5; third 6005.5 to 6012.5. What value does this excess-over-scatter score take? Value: 86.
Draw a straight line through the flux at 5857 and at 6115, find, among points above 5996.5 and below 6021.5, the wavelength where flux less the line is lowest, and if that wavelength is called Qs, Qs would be 6001 A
